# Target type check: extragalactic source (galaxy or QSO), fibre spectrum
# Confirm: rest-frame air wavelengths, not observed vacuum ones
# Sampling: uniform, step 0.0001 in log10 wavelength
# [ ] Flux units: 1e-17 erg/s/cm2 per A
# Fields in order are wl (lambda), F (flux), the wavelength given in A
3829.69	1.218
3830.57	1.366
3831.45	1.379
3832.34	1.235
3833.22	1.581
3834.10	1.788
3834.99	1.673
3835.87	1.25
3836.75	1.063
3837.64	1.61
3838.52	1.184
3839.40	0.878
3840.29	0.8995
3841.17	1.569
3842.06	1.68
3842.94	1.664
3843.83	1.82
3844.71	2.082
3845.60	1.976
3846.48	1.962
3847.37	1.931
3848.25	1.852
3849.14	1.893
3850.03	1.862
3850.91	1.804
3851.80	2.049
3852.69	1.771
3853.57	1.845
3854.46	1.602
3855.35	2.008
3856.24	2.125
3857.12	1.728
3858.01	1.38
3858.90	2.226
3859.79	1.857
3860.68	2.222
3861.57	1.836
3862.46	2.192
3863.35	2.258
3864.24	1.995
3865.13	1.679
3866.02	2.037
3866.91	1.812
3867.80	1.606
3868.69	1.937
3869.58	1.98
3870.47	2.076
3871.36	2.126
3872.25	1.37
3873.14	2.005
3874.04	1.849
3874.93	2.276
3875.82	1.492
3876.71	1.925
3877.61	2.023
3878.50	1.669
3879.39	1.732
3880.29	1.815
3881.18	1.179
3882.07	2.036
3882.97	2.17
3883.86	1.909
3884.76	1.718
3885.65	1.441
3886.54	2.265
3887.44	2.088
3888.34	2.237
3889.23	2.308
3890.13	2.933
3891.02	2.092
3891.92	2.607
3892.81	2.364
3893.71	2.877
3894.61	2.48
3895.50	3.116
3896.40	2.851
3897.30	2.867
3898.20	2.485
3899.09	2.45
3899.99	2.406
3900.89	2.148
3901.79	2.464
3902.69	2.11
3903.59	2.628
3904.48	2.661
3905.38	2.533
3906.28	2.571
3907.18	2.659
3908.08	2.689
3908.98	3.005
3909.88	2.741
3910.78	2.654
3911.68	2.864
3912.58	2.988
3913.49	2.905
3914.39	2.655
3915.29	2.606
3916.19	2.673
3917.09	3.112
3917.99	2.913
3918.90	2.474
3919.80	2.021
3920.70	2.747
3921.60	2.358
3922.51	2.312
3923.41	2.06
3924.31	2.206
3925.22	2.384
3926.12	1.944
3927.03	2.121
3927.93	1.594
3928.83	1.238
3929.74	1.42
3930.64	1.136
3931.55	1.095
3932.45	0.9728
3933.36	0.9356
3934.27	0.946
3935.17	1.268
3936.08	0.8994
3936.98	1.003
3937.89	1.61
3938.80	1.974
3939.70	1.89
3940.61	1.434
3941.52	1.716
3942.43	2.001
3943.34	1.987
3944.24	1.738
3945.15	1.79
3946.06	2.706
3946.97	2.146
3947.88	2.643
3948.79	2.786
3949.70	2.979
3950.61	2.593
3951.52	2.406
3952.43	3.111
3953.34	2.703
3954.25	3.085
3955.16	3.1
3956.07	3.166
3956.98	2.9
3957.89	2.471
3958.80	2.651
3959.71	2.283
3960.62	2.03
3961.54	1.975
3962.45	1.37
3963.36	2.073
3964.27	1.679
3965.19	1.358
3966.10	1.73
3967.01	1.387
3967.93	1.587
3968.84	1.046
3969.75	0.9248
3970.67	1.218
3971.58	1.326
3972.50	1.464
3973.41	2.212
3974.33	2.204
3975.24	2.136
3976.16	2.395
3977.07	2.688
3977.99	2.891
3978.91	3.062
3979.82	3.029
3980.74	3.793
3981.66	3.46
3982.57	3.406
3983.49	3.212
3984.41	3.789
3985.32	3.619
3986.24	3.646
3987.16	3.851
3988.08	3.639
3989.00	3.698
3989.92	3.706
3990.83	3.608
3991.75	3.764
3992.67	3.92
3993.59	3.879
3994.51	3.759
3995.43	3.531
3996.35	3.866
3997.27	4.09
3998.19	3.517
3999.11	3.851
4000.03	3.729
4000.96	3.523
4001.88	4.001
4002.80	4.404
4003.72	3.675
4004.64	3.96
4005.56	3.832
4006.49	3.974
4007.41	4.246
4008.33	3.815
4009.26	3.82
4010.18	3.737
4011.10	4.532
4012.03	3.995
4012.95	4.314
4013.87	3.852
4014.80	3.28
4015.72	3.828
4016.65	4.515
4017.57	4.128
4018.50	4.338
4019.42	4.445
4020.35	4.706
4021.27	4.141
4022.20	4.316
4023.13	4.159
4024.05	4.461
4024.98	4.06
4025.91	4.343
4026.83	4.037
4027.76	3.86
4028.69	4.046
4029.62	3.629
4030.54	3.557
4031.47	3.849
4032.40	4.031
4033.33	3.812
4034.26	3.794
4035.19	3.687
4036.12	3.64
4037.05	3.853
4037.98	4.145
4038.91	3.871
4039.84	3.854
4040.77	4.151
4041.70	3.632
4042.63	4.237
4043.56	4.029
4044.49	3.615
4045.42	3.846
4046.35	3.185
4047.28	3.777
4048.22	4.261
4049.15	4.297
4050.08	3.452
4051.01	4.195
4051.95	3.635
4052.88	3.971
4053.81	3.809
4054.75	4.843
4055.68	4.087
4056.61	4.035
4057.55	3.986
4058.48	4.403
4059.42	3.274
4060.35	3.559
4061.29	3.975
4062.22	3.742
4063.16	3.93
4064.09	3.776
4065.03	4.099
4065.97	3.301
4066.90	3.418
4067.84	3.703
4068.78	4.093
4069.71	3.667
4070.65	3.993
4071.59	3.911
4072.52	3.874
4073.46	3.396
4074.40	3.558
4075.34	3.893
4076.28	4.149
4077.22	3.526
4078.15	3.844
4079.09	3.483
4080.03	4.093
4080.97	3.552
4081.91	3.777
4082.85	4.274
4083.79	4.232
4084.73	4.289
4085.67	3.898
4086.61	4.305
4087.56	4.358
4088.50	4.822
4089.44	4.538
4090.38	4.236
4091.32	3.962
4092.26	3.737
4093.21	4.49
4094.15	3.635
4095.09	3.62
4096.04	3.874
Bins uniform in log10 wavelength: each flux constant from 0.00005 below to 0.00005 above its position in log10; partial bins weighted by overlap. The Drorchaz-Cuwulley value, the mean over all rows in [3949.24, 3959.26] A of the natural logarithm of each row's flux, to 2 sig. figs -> 1.0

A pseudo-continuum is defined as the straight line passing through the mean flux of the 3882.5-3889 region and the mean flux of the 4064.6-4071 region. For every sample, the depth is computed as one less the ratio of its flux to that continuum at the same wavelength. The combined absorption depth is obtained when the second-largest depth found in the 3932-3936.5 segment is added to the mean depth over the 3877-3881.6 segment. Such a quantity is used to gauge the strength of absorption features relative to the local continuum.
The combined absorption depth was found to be 0.7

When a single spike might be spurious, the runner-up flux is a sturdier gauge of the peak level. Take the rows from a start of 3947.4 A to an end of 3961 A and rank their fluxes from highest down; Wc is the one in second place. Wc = 3.111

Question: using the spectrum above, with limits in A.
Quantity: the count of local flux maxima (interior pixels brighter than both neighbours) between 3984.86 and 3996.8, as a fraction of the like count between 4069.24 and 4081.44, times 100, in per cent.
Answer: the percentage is 75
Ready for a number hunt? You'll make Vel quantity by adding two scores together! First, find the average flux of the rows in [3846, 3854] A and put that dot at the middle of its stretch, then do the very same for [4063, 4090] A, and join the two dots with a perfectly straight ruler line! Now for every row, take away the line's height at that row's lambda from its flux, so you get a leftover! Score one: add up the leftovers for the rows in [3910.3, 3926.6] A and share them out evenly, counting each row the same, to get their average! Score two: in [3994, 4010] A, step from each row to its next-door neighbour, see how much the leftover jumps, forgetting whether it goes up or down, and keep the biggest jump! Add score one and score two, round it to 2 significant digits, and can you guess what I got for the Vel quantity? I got 0.78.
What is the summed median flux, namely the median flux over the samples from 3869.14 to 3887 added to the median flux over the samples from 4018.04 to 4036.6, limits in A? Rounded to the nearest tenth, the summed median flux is 6.0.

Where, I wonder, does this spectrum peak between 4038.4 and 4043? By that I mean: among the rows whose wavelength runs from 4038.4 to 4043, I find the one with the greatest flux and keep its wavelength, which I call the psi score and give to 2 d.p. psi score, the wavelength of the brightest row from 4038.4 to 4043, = 4042.63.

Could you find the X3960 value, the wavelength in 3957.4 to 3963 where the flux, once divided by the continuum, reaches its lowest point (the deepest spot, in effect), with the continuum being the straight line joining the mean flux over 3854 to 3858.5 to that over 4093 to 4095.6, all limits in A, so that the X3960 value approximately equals 3962.45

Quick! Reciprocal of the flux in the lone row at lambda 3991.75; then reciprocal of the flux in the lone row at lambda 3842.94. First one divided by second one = 0.44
